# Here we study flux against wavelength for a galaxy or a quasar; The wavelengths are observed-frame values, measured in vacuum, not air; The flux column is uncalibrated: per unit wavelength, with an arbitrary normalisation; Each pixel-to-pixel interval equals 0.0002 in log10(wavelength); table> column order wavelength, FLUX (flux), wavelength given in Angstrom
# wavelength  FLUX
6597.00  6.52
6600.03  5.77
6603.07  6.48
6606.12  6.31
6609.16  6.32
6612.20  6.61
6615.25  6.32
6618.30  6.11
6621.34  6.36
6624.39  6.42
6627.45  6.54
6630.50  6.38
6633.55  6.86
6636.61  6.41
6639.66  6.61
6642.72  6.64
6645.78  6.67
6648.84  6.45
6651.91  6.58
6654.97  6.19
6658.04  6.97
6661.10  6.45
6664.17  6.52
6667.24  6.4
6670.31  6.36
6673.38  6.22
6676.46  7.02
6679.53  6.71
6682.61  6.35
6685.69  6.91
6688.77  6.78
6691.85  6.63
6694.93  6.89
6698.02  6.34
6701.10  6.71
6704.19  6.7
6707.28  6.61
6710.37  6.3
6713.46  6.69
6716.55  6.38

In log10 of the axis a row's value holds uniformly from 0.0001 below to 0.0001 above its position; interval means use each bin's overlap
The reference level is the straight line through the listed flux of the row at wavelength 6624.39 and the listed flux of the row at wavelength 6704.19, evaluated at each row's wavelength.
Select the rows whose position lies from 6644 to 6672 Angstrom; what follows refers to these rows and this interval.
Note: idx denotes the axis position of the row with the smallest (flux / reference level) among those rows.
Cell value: 6654.97 Angstrom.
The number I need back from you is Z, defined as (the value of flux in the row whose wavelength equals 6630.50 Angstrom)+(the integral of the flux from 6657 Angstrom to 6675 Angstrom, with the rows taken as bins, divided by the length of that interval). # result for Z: 12.9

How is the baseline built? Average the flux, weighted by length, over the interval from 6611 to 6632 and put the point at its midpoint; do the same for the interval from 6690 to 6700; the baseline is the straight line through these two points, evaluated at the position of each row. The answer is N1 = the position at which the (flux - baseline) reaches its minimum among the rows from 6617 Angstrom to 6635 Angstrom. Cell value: 6618.30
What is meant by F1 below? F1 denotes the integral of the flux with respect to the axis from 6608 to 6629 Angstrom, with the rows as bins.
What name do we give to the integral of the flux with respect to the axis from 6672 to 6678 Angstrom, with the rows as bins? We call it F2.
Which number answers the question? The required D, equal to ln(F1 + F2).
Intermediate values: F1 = 134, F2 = 40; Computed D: 5.16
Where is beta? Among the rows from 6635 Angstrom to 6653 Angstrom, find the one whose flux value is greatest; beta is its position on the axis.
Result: 6645.78 Angstrom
